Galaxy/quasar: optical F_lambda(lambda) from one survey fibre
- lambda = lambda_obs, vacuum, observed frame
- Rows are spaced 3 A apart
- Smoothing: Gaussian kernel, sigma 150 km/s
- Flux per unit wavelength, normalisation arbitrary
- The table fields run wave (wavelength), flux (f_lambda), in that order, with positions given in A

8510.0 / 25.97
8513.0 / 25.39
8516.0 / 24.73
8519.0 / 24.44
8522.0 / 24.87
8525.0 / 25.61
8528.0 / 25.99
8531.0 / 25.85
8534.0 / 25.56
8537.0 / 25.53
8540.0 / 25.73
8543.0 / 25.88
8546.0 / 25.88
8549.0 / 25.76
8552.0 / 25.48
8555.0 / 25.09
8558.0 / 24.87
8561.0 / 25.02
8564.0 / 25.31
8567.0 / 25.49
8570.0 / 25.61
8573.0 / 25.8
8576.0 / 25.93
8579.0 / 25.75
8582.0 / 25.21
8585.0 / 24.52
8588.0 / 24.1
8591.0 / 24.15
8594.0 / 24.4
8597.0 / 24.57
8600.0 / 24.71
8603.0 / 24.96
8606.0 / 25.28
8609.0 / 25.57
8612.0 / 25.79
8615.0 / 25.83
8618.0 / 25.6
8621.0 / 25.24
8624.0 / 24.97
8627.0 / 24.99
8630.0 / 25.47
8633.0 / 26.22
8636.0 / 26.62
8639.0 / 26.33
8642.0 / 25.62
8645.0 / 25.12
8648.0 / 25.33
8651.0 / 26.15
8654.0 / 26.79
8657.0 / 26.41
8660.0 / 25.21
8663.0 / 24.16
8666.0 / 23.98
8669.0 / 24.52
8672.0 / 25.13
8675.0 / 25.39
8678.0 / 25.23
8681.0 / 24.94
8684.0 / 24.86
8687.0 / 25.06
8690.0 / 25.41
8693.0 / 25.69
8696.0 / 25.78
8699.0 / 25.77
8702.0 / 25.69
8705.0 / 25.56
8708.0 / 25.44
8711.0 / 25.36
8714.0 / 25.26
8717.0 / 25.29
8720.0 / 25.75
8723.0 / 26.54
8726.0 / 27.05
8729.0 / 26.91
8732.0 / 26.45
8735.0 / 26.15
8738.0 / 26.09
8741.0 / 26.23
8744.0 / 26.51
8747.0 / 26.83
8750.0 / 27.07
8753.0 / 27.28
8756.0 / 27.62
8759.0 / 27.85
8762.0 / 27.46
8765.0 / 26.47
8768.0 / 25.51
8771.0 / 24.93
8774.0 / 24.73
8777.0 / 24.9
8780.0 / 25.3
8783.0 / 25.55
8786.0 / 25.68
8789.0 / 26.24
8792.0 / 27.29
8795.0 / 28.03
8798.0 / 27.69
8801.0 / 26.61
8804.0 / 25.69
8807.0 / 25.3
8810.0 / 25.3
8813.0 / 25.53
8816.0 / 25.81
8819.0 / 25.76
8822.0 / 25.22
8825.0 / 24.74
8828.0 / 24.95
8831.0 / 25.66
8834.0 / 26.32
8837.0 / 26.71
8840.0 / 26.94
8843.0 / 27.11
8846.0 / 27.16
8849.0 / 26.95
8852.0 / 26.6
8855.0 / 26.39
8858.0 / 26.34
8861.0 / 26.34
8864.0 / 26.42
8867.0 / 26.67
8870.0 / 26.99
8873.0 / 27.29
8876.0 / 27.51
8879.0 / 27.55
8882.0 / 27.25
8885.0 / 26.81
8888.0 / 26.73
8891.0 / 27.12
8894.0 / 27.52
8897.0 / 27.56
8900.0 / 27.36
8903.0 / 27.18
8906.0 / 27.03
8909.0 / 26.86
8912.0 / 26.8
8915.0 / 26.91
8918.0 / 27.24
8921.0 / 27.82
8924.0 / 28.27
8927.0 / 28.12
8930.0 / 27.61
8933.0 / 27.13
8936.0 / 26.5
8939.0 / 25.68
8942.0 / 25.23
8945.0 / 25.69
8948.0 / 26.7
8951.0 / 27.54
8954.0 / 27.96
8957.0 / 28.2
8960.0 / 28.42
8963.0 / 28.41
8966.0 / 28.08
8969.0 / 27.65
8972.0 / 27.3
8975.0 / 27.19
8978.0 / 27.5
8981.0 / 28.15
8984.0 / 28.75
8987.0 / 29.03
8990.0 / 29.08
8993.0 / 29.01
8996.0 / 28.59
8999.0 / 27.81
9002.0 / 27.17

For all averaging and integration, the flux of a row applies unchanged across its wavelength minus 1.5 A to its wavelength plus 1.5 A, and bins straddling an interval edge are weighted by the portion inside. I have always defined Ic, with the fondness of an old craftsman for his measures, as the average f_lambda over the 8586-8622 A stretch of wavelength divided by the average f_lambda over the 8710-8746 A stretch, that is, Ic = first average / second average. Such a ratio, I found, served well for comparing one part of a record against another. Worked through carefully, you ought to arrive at 0.96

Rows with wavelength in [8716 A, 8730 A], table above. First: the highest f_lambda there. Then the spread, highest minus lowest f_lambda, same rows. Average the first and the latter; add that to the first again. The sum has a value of 41.5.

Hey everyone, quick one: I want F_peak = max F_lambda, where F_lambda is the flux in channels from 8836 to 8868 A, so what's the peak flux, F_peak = 27.16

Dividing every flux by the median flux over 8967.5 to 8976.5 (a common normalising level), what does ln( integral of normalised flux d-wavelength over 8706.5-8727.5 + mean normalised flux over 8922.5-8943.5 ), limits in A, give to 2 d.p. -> 3.04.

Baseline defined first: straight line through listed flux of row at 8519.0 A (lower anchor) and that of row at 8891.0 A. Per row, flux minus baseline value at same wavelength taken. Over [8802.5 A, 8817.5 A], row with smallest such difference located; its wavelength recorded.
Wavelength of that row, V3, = 8810.0 A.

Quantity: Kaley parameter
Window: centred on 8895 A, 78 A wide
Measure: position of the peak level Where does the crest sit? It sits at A 8924.0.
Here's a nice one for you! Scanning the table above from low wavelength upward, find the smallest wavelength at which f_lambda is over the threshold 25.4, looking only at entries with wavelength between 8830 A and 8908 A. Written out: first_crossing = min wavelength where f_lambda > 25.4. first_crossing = 8831.0 A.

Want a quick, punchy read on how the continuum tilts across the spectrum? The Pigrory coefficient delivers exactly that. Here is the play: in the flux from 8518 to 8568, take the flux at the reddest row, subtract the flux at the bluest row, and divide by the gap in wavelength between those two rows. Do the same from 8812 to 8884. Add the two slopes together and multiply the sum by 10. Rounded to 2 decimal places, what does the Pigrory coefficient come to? 0.47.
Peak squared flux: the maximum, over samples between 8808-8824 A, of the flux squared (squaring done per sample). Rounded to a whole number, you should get 666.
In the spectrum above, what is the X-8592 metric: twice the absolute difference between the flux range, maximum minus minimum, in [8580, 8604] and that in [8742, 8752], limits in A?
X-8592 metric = 1.1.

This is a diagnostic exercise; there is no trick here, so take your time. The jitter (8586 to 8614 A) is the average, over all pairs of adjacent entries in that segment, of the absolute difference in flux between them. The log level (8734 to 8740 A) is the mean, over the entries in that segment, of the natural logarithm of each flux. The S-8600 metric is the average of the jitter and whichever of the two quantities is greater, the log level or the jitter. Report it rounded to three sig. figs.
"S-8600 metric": 1.74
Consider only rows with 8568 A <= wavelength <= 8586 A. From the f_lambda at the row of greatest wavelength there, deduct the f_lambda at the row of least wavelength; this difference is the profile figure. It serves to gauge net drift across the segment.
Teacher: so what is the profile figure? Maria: -1.09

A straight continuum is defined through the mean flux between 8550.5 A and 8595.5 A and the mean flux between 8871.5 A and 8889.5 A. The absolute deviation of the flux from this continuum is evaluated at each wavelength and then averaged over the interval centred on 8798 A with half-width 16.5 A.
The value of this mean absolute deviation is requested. 0.95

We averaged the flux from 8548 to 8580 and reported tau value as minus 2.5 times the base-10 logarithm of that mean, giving -3.51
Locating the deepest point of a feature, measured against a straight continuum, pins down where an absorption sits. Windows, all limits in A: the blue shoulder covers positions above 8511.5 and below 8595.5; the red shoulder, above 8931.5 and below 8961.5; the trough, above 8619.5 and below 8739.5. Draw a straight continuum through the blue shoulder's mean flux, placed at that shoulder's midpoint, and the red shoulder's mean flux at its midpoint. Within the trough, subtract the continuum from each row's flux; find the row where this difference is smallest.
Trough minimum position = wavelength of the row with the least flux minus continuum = 8666.0 A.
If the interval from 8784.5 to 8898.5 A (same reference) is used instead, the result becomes 8825.0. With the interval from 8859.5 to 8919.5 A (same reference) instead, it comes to 8861.0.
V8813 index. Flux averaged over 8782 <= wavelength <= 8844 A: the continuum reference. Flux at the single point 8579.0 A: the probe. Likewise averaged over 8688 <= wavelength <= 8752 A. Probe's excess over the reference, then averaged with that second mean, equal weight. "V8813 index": 12.8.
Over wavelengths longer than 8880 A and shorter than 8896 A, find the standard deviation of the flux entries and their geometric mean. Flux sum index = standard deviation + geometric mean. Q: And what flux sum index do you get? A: 27.4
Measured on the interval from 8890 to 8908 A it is 27.5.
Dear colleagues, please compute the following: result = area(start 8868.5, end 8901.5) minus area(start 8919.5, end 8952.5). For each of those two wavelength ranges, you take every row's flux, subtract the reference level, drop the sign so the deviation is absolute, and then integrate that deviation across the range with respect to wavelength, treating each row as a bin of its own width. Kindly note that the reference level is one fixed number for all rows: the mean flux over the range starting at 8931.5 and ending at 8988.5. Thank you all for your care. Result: -21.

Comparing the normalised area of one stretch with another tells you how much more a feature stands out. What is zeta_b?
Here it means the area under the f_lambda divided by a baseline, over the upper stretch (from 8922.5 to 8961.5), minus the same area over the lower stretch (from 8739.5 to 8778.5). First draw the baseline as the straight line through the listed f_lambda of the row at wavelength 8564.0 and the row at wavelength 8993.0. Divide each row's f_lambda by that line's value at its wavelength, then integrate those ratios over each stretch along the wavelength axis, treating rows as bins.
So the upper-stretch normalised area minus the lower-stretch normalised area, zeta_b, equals -1.1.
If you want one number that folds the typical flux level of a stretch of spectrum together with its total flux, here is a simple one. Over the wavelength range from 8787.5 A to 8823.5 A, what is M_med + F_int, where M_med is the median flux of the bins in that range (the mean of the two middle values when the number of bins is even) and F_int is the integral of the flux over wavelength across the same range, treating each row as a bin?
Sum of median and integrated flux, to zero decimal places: 969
